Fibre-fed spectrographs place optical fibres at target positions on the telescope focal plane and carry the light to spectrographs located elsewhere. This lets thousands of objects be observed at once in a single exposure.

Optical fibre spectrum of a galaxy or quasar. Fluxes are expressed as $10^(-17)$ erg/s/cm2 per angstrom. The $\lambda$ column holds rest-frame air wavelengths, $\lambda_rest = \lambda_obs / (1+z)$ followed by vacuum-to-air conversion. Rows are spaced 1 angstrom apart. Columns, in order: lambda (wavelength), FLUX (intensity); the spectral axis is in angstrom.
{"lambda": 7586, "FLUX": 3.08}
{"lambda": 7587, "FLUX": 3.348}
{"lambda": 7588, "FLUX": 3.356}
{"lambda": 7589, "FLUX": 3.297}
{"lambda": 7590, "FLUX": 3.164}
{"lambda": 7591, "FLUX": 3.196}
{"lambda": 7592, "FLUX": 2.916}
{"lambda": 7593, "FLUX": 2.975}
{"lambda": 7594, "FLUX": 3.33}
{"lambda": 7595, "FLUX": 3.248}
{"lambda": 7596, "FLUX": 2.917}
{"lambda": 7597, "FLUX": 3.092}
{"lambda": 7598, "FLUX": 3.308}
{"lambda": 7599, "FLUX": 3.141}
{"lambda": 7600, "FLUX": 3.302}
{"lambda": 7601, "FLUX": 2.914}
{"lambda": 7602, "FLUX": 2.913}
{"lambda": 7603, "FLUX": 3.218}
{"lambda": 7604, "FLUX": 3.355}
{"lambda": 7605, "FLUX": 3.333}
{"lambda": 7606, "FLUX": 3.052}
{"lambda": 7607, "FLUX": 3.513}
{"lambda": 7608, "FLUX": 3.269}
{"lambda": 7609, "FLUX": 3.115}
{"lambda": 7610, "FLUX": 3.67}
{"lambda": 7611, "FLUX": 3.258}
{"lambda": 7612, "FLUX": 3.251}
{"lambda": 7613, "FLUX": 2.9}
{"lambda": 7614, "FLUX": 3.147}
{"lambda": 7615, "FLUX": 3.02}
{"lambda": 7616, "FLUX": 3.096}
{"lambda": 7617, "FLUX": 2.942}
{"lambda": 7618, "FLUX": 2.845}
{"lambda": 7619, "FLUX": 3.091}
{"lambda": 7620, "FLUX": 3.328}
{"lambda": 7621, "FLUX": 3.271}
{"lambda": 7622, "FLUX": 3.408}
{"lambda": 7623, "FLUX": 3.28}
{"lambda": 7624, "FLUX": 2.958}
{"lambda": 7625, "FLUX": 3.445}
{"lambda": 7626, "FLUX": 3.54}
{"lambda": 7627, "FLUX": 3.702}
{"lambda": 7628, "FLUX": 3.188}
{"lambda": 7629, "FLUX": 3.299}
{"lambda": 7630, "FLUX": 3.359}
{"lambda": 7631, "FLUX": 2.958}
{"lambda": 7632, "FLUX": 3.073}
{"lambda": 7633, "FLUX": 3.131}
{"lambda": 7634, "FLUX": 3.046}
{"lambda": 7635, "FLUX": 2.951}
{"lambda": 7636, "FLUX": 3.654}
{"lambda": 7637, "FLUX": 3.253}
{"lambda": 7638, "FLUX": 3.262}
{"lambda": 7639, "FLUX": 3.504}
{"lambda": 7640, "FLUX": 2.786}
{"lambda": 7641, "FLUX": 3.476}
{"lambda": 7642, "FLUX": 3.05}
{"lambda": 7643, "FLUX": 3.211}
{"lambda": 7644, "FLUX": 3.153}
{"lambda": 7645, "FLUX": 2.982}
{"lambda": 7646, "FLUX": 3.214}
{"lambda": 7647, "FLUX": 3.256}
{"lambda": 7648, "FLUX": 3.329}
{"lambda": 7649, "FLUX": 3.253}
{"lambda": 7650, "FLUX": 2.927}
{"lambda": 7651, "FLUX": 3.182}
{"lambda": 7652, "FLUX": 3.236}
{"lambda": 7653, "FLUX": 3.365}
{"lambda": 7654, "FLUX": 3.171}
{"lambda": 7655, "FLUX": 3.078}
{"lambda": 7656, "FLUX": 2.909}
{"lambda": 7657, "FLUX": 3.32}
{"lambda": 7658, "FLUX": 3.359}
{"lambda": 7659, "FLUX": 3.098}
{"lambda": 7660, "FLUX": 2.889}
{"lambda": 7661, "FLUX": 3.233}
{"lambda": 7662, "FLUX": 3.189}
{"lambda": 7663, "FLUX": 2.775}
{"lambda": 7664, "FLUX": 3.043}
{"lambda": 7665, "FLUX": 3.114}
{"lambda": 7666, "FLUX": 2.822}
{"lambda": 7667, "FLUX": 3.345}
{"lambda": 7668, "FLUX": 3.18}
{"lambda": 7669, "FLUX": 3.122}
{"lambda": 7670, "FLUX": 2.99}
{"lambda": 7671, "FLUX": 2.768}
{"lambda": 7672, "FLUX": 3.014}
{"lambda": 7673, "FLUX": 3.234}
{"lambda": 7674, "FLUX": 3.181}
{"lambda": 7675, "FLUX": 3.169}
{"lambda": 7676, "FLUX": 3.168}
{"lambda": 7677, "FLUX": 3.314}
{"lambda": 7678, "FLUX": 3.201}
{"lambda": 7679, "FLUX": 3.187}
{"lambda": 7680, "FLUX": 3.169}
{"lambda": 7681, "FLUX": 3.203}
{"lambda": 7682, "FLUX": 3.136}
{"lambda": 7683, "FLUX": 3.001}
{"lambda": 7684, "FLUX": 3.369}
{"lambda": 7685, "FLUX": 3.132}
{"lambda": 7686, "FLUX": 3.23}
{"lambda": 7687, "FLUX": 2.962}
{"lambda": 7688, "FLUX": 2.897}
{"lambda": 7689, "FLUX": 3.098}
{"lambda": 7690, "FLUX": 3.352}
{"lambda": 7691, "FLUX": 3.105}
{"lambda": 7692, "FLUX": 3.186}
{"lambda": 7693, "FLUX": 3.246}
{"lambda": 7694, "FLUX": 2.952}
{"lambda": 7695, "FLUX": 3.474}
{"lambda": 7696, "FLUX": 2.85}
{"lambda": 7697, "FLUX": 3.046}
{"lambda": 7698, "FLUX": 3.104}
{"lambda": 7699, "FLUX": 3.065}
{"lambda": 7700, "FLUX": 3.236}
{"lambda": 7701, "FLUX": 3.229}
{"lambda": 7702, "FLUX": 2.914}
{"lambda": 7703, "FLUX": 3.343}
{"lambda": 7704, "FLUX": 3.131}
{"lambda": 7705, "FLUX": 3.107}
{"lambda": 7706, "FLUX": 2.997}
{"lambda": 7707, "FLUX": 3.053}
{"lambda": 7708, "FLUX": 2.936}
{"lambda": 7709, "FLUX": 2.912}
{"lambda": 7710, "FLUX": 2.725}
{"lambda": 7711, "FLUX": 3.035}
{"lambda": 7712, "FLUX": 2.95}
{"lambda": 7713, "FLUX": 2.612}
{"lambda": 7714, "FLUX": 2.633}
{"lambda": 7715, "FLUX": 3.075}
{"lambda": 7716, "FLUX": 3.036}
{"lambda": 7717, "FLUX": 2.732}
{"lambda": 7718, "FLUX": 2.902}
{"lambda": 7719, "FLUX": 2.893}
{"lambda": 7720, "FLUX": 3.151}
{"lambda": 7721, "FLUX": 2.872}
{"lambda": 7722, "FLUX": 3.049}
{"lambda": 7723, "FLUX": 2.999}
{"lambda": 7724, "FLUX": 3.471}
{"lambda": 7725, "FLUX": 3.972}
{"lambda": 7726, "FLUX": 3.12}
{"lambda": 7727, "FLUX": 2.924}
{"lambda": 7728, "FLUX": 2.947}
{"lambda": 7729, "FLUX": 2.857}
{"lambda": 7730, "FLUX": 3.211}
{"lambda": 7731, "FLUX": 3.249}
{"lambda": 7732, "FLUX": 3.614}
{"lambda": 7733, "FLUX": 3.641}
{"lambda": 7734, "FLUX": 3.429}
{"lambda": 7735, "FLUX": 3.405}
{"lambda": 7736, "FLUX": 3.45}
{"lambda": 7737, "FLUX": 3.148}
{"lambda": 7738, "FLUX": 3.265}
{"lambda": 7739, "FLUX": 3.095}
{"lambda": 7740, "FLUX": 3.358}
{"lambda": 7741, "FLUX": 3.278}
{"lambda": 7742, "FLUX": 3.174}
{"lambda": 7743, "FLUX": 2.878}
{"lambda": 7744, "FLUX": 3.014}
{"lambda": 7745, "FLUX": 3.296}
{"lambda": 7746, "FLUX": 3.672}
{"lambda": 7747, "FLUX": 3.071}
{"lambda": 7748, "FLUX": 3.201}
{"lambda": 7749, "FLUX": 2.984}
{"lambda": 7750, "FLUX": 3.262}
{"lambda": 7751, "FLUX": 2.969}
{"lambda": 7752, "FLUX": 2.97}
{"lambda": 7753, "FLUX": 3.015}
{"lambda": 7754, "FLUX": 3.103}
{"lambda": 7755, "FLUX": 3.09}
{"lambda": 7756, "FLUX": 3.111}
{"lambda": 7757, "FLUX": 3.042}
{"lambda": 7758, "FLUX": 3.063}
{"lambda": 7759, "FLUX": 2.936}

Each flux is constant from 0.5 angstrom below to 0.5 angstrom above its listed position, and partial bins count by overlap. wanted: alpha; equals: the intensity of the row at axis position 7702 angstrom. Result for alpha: 2.914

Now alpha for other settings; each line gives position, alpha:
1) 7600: 3.302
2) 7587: 3.348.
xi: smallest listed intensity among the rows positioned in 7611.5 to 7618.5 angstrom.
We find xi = 2.845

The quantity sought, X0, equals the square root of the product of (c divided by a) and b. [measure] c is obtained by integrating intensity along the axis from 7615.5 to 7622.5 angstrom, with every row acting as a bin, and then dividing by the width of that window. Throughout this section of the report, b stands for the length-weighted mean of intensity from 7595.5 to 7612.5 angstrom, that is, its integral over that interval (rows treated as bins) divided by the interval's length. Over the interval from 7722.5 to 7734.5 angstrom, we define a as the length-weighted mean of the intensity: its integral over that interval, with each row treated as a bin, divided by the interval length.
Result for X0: 1.75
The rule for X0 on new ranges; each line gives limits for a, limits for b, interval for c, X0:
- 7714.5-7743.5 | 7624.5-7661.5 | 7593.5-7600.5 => 1.80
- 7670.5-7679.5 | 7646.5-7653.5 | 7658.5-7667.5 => 1.77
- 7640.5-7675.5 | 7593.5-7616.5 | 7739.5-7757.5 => 1.79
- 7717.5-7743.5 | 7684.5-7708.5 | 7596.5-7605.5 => 1.76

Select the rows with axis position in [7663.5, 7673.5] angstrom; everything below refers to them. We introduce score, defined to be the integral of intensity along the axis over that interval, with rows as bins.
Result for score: 30.6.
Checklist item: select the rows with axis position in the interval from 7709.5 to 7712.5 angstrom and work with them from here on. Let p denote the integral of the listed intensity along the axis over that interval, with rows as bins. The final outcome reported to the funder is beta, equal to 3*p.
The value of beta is 26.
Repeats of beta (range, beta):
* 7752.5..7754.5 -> 18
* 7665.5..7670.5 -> 46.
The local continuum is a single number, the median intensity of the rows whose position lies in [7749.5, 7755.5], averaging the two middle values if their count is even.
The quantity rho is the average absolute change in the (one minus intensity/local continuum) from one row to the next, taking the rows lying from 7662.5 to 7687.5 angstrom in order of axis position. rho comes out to 0.051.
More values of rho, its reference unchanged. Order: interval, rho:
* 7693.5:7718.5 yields 0.066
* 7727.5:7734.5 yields 0.059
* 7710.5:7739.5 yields 0.070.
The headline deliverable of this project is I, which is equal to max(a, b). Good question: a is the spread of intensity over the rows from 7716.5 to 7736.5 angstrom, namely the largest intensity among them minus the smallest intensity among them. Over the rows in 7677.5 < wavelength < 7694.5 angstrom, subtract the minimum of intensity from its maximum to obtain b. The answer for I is 1.24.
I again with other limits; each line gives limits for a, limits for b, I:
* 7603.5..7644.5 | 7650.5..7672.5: 0.92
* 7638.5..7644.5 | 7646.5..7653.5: 0.72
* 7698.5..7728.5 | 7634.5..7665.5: 1.36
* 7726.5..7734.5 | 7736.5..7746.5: 0.79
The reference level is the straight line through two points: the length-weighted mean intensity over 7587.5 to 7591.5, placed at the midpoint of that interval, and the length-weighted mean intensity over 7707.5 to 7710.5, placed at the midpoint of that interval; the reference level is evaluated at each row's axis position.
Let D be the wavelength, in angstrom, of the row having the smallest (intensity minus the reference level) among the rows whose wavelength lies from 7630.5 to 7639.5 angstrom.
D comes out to 7631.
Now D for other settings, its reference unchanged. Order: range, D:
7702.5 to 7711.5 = 7710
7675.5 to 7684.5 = 7683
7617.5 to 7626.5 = 7618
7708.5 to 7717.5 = 7713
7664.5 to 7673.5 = 7671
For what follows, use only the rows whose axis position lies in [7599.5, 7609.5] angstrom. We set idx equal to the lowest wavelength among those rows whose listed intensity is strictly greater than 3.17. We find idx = 7600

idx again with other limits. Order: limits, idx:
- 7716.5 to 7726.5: 7724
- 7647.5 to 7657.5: 7648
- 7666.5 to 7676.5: 7667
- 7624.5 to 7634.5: 7625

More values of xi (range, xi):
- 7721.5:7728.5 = 2.924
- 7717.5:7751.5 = 2.857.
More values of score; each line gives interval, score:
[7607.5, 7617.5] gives 31.7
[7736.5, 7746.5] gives 32.2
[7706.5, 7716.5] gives 29.0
